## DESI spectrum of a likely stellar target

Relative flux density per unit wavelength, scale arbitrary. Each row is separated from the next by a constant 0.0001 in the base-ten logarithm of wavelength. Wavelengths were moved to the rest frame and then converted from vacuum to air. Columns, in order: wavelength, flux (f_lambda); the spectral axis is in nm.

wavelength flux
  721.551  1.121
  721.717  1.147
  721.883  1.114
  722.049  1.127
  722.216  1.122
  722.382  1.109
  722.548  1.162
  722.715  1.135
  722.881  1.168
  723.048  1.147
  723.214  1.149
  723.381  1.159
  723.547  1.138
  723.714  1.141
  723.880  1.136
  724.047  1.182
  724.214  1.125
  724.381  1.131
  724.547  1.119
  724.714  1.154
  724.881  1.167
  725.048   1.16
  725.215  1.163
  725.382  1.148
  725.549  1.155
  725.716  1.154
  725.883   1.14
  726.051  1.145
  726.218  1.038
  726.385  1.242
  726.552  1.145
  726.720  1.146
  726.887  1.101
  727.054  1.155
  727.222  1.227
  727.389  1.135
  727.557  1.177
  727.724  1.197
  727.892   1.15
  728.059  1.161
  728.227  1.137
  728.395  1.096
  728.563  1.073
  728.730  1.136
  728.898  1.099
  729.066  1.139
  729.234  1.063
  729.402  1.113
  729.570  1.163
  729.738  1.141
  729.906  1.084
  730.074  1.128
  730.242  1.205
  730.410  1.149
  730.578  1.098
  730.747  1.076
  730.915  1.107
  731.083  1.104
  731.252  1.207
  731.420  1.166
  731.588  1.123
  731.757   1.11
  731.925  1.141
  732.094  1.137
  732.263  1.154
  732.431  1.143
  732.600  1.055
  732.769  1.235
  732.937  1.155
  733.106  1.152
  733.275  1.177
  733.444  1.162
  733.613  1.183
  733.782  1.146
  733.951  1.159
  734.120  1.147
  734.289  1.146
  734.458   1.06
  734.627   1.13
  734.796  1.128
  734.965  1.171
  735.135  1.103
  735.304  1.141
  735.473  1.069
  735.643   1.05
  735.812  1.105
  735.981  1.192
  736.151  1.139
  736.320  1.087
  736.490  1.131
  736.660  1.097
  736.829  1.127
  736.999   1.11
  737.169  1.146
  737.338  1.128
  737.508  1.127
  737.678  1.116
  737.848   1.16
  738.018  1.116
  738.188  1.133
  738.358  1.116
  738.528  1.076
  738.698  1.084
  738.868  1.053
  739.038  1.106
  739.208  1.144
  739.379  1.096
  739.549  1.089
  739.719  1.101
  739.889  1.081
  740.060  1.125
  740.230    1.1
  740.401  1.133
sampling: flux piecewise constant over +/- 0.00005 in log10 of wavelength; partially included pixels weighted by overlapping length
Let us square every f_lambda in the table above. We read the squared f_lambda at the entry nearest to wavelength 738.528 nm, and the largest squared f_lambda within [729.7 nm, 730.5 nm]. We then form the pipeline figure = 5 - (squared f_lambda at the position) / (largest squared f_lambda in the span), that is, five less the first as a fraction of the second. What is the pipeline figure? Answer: 4.20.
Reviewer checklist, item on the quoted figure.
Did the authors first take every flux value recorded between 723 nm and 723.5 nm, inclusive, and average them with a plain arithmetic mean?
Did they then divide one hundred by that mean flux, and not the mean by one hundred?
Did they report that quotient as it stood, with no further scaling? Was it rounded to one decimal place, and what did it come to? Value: 86.8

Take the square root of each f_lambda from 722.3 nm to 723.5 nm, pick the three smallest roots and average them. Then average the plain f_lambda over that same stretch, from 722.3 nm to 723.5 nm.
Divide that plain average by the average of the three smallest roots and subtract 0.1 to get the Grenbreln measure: 0.979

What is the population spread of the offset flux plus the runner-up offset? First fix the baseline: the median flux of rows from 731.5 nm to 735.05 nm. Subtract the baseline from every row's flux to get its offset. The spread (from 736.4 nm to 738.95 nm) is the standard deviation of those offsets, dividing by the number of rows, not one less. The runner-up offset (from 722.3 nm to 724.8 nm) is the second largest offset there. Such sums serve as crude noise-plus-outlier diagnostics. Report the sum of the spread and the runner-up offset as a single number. 0.049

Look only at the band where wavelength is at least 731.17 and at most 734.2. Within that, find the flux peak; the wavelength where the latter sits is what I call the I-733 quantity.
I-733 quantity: 732.769 nm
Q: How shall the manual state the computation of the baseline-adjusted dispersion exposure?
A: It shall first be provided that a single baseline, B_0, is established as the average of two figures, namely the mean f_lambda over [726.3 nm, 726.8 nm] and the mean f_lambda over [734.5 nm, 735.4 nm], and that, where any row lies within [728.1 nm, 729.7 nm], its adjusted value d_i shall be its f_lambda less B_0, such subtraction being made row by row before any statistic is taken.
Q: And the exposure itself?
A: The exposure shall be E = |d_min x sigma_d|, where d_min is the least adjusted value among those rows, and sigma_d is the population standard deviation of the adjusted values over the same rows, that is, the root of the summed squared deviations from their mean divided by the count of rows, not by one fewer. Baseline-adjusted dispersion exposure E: 0.0029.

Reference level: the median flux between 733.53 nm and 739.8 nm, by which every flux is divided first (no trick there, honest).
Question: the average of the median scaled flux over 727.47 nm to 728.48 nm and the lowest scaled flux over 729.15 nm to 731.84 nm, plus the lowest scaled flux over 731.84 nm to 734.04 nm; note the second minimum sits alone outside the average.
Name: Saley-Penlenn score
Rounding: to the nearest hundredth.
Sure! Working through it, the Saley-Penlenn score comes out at 1.92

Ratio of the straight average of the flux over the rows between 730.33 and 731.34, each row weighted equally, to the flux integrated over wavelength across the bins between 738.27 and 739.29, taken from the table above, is 1.00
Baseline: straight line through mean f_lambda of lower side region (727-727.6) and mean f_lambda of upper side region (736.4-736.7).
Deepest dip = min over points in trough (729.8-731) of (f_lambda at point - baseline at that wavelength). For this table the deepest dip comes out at -0.075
